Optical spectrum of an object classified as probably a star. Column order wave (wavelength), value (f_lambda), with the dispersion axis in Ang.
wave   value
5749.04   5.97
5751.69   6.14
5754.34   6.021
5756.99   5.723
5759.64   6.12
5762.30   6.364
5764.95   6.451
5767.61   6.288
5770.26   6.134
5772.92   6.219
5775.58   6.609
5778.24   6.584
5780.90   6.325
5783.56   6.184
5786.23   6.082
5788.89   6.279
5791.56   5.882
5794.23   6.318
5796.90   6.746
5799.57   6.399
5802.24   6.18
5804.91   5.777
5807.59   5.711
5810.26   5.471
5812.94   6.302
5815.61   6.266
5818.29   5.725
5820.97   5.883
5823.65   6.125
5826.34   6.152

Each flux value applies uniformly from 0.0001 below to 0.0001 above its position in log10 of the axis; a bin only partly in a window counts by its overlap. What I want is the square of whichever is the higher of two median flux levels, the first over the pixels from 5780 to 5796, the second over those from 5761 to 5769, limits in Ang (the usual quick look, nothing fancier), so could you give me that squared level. 40.5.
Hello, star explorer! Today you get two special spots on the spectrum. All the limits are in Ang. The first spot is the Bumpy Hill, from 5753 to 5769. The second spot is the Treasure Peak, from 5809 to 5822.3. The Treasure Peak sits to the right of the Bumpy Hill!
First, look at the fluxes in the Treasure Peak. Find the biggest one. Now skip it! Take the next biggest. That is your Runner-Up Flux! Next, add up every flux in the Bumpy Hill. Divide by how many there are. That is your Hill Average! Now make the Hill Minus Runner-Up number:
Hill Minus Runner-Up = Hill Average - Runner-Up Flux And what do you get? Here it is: -0.10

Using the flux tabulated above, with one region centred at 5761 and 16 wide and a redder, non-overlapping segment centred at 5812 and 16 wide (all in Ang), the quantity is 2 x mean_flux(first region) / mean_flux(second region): 2.10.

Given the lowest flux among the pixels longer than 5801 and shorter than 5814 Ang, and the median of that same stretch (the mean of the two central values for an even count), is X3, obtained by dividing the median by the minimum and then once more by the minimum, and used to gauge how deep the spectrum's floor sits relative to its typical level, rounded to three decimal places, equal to 0.193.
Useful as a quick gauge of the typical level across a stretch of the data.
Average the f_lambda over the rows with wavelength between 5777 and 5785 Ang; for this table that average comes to 6.36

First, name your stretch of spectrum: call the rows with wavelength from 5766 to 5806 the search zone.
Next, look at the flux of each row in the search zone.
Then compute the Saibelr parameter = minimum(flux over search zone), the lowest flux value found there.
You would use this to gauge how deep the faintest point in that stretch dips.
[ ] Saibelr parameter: 5.777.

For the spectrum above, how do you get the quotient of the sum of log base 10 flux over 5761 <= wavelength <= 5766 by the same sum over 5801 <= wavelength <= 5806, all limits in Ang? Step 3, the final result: 1.039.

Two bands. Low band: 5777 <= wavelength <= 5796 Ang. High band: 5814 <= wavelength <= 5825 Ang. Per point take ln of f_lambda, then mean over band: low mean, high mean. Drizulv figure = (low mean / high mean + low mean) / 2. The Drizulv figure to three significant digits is 1.43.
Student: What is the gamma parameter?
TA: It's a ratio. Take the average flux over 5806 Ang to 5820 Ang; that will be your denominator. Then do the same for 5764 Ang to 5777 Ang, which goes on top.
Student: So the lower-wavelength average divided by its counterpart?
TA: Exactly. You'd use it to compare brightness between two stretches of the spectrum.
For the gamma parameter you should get 1.08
